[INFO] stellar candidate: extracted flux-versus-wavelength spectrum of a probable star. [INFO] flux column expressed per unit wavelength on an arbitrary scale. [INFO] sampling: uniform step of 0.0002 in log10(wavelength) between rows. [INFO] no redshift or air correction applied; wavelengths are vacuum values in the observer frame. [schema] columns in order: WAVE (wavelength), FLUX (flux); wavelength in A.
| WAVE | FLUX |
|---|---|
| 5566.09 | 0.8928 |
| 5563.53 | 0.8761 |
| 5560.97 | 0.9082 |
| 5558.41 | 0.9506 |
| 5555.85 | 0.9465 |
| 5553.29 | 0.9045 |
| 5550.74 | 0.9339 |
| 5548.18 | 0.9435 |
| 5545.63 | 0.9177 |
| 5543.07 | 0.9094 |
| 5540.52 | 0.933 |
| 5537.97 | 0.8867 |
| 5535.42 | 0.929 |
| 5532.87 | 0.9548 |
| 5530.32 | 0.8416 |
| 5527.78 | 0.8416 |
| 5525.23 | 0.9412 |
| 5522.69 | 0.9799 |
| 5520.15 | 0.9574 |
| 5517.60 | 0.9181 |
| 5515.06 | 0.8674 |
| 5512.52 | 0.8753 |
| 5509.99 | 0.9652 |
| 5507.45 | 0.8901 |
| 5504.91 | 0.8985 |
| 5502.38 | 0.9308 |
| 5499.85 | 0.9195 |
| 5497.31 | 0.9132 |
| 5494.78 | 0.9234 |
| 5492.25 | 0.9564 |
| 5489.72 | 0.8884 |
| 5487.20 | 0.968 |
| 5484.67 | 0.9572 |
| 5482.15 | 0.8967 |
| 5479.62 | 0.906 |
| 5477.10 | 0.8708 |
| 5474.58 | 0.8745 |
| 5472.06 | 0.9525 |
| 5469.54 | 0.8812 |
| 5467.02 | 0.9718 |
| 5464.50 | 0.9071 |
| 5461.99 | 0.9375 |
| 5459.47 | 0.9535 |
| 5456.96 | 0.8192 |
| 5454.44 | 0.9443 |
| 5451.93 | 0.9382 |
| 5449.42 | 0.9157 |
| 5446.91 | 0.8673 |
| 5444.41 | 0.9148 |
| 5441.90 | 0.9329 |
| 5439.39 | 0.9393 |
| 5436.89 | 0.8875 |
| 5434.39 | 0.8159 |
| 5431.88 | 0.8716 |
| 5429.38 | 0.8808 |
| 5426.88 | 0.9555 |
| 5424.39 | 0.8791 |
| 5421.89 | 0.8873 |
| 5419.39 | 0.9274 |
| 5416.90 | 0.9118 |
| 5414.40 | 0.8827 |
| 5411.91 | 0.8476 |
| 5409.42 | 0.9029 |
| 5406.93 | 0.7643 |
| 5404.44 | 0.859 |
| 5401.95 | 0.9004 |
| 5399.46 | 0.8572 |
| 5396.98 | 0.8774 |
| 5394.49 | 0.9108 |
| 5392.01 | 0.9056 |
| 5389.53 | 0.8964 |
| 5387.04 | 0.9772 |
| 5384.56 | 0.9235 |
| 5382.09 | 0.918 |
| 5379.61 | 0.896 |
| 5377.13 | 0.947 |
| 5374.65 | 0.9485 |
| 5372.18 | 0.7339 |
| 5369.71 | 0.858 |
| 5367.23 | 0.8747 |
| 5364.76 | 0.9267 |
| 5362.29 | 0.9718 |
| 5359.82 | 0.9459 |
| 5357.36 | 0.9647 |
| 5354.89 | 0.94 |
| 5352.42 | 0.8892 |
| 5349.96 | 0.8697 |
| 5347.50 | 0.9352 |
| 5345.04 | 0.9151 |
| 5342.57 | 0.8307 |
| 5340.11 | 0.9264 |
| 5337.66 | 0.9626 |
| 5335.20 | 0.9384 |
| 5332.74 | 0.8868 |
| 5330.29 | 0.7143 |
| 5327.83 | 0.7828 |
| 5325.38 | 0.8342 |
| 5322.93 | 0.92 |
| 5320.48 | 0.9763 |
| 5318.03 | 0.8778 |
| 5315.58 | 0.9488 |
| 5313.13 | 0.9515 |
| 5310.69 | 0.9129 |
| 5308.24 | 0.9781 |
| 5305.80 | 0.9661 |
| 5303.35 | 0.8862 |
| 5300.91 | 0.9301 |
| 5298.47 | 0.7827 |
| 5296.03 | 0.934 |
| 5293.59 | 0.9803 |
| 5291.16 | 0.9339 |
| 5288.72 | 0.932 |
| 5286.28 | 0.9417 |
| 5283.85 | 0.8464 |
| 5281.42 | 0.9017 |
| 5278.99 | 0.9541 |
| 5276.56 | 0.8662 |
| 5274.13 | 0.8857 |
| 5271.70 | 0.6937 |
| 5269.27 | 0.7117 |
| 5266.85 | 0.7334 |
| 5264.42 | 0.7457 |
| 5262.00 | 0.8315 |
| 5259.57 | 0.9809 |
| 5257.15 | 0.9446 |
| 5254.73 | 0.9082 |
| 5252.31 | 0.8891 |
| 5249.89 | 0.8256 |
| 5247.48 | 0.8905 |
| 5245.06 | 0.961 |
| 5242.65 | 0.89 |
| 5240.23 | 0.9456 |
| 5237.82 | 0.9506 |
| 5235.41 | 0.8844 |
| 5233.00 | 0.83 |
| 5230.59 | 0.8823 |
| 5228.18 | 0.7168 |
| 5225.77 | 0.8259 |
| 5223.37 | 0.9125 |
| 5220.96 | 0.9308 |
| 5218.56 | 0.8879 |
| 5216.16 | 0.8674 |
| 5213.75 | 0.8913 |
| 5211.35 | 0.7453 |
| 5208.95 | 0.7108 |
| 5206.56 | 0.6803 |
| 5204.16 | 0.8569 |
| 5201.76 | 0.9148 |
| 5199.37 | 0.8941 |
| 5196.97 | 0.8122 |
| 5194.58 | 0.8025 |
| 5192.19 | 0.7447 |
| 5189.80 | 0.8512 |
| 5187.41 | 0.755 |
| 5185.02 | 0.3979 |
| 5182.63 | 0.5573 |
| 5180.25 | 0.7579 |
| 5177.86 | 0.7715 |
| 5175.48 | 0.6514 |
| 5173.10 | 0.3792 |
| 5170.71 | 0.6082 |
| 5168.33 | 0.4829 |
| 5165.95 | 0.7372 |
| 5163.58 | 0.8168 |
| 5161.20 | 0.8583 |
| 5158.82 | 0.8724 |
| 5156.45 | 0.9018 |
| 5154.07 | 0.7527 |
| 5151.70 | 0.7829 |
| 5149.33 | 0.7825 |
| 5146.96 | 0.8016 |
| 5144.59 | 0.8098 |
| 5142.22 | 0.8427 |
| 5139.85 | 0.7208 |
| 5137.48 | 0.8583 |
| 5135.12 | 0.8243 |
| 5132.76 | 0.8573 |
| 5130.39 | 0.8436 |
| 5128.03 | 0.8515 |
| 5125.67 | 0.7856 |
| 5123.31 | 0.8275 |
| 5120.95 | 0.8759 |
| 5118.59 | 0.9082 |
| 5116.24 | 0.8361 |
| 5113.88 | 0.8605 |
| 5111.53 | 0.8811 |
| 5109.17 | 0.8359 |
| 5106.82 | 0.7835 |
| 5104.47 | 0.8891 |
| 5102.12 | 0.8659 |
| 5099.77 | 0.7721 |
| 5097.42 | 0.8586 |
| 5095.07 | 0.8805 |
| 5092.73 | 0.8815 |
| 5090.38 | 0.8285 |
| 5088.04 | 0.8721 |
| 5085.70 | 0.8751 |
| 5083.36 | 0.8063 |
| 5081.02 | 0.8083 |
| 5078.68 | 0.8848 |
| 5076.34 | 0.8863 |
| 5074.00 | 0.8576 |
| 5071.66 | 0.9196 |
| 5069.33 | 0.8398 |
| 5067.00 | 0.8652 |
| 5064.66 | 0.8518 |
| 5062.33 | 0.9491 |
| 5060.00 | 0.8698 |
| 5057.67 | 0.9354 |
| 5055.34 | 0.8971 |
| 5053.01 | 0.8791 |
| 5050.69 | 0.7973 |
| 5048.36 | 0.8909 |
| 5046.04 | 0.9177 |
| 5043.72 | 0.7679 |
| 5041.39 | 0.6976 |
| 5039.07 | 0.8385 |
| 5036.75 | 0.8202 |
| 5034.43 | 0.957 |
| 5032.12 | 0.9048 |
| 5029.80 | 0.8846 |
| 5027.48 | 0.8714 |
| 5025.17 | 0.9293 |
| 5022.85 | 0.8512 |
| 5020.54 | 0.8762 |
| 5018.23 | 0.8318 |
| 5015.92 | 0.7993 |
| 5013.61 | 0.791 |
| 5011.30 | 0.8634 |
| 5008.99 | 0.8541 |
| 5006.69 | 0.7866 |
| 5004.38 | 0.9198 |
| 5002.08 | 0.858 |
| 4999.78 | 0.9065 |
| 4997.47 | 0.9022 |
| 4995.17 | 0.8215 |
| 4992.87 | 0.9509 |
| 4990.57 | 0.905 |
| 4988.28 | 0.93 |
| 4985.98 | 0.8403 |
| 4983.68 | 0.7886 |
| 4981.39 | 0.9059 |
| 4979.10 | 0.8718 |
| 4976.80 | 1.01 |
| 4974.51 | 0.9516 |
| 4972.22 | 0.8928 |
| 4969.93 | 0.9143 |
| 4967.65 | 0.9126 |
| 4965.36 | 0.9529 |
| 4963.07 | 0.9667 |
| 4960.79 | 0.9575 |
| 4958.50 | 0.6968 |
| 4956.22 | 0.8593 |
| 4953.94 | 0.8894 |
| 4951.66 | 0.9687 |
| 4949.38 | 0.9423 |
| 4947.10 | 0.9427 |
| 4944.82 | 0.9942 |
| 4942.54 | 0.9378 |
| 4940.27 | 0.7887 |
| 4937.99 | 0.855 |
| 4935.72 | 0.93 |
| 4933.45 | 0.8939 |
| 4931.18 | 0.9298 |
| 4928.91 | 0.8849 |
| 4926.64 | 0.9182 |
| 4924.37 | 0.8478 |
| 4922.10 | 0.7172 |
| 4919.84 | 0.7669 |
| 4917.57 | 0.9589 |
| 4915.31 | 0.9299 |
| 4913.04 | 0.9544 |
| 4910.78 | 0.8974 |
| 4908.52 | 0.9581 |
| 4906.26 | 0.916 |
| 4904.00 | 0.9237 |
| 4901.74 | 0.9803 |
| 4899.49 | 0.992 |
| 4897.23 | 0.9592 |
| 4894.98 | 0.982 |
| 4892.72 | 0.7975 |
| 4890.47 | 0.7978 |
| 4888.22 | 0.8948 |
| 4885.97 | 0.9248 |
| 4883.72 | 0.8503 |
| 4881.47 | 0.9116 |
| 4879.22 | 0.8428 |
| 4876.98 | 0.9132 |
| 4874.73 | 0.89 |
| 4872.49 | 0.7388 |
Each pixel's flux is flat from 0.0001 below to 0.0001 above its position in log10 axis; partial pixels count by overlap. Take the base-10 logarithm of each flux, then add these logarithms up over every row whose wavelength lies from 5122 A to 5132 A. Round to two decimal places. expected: -0.33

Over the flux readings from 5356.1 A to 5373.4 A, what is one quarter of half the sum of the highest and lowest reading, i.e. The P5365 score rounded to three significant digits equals 0.213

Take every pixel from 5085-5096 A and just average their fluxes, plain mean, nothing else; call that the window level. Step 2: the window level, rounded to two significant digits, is 0.87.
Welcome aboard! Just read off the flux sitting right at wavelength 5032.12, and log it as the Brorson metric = 0.9048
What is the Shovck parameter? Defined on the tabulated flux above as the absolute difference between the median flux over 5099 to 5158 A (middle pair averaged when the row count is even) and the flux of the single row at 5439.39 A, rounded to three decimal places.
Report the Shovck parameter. 0.103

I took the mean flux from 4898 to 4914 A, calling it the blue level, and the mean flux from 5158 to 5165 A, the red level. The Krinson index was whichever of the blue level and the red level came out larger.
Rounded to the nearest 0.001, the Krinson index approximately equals 0.946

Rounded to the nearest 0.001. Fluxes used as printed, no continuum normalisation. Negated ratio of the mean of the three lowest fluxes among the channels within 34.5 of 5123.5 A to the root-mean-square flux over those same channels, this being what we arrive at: -0.896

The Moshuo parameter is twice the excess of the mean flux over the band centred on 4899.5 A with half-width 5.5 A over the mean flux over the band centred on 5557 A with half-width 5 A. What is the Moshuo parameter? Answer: 0.08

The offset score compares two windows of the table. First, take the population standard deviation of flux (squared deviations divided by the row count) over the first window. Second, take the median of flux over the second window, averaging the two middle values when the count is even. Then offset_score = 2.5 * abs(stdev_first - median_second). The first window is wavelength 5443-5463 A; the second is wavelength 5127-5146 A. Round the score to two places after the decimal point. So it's 2.00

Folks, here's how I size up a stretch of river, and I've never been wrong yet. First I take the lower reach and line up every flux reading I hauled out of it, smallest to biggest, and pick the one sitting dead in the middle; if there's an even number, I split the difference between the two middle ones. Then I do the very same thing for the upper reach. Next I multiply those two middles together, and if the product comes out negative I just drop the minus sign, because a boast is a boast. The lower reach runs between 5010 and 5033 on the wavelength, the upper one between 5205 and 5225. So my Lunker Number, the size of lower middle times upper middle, 0.76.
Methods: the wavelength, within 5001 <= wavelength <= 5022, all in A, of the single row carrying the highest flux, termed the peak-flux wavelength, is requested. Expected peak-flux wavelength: 5004.38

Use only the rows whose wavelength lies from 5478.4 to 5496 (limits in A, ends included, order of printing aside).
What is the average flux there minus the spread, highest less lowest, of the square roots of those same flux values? 0.89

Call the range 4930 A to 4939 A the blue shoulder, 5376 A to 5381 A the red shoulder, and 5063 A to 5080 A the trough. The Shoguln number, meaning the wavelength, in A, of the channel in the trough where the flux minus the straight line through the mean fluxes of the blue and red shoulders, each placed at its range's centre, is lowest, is 5069.33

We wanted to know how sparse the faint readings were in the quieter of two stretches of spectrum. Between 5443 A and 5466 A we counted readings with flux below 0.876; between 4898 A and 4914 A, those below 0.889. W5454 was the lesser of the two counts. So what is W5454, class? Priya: 0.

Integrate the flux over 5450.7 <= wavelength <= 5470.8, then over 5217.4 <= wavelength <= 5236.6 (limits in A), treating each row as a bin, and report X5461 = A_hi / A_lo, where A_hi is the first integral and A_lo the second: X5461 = 1.12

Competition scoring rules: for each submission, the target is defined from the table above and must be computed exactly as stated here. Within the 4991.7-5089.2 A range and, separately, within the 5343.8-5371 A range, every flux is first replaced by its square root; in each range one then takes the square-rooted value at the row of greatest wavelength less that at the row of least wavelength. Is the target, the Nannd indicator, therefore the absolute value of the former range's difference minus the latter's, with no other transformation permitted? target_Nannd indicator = 0.011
